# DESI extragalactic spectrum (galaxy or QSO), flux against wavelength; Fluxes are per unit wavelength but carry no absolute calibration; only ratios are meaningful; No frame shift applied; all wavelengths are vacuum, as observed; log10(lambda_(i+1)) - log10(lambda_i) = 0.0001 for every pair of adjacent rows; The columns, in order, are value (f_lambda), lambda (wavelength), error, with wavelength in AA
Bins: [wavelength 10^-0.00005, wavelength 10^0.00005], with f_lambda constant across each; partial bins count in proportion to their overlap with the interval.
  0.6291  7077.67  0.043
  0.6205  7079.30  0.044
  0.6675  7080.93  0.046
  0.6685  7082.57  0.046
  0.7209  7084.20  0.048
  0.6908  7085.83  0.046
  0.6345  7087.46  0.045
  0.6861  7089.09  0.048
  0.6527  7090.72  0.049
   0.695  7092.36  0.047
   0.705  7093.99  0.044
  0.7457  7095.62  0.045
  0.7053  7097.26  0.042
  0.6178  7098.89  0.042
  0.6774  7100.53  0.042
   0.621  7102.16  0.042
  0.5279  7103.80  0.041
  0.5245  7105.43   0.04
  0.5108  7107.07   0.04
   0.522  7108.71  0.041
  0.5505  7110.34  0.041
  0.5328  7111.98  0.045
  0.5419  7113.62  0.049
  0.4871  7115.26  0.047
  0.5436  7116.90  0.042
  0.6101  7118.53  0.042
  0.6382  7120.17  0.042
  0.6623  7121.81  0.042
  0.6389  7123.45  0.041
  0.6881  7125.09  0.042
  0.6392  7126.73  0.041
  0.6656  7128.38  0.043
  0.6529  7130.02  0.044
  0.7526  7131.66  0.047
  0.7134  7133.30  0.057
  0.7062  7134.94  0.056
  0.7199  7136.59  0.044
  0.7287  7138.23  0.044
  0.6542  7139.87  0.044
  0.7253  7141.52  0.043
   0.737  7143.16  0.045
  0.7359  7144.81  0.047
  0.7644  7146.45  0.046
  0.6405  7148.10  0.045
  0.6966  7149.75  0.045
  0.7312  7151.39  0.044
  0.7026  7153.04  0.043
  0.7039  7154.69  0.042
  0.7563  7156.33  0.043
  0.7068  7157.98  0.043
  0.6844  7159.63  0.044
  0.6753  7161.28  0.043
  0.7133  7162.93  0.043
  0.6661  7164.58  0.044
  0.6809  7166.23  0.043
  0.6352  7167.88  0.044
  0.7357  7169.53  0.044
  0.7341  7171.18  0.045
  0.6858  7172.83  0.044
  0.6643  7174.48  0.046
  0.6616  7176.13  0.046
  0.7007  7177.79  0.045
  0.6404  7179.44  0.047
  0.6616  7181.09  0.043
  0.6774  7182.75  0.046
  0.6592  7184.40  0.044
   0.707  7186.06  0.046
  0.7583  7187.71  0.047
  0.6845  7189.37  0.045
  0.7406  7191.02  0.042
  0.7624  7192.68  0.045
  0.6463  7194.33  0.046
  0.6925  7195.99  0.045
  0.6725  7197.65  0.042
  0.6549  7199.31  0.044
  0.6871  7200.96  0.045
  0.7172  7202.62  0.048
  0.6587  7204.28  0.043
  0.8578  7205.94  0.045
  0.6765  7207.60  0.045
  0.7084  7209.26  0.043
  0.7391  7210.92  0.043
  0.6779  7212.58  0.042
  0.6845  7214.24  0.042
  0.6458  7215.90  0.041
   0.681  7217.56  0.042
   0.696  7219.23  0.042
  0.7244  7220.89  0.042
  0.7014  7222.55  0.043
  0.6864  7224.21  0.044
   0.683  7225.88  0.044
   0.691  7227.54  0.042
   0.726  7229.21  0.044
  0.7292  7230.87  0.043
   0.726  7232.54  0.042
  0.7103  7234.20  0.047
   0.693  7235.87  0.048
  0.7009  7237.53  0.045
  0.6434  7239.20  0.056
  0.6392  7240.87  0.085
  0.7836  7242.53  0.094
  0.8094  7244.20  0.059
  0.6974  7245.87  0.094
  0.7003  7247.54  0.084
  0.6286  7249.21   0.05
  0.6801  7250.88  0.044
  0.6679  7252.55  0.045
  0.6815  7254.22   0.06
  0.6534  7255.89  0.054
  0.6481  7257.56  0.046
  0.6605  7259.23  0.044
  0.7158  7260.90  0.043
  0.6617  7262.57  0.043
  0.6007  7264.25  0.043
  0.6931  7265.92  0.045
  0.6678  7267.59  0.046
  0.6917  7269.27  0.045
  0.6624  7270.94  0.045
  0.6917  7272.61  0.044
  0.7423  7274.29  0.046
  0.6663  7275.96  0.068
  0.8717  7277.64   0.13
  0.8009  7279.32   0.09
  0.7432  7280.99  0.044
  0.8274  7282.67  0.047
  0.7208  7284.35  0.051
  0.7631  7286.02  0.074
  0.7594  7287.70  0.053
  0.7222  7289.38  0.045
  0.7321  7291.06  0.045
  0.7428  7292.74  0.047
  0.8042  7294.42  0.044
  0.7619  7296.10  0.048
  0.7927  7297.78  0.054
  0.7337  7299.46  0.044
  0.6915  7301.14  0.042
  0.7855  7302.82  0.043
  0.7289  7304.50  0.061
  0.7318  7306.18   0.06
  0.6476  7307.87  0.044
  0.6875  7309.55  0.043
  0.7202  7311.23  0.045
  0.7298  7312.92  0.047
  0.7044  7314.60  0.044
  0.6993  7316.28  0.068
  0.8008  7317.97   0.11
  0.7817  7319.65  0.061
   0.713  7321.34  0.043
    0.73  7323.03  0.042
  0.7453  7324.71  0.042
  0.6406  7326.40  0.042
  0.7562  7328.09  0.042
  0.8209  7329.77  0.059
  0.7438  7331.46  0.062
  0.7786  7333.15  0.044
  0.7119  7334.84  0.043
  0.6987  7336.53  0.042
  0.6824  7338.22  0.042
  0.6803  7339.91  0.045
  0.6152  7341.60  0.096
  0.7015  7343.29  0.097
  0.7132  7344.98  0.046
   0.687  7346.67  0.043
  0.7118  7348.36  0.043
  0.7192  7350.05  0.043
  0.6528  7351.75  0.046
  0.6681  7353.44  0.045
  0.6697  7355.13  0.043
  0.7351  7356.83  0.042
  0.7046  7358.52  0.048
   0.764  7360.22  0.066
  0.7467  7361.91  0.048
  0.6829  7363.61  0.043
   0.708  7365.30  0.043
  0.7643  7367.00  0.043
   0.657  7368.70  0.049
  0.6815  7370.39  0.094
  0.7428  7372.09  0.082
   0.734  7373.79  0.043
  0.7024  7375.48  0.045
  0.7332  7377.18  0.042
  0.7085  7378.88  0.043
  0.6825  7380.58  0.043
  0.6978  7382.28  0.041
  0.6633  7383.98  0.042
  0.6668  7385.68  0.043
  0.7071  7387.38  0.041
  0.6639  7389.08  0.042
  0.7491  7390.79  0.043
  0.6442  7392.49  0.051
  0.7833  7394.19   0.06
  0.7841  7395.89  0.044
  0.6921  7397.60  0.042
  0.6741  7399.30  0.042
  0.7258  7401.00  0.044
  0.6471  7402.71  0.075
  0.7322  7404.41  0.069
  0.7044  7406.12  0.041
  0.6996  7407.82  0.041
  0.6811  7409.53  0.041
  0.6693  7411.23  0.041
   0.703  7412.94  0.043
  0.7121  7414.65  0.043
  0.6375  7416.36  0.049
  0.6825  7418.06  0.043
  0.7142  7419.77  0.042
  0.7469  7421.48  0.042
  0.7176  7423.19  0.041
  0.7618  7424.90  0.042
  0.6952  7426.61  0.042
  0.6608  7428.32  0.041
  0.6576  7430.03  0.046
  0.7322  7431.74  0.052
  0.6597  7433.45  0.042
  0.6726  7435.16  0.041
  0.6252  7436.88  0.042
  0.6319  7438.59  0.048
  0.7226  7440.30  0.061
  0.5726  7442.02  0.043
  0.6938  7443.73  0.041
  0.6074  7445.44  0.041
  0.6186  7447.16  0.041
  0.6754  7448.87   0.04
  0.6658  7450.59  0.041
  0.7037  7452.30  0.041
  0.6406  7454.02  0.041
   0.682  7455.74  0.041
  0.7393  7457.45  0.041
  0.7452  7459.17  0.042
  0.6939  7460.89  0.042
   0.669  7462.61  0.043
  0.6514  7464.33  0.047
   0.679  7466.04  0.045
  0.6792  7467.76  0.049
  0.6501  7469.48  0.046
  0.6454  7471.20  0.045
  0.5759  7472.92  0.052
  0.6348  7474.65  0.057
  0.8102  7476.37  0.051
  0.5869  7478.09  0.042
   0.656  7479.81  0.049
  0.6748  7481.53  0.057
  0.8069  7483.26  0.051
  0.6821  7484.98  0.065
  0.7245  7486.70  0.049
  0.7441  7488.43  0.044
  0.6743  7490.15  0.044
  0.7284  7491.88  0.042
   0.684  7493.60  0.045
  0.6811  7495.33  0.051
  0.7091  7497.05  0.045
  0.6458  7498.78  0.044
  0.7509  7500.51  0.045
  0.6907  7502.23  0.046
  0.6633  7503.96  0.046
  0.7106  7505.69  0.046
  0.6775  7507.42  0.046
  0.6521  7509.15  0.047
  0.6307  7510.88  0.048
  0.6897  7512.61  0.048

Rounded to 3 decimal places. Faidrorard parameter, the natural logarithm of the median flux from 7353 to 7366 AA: -0.348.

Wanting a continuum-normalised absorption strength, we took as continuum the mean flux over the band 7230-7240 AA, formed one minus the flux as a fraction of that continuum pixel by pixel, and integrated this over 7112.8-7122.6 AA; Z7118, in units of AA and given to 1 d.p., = 1.7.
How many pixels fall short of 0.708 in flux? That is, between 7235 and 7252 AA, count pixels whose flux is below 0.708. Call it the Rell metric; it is 8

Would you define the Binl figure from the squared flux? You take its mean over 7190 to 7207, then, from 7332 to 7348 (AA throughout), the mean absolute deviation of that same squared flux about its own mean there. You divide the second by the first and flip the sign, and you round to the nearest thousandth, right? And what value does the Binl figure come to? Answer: -0.074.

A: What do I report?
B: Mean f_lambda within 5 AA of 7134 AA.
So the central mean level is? 0.71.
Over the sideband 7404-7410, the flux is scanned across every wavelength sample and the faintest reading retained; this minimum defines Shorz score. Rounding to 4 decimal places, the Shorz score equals 0.6811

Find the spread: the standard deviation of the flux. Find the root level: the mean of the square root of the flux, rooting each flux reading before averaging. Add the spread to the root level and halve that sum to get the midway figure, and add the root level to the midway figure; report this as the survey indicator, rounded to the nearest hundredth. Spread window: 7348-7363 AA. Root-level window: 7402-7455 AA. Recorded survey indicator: 1.25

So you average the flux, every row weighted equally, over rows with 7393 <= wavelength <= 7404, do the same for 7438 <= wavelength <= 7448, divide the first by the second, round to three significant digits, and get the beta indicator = 1.12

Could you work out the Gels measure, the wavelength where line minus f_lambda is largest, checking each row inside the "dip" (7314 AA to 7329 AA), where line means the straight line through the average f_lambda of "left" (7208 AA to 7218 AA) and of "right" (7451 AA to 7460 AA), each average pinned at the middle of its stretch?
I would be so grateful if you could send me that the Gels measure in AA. 7326.40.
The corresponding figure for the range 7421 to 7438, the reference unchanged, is 7436.88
